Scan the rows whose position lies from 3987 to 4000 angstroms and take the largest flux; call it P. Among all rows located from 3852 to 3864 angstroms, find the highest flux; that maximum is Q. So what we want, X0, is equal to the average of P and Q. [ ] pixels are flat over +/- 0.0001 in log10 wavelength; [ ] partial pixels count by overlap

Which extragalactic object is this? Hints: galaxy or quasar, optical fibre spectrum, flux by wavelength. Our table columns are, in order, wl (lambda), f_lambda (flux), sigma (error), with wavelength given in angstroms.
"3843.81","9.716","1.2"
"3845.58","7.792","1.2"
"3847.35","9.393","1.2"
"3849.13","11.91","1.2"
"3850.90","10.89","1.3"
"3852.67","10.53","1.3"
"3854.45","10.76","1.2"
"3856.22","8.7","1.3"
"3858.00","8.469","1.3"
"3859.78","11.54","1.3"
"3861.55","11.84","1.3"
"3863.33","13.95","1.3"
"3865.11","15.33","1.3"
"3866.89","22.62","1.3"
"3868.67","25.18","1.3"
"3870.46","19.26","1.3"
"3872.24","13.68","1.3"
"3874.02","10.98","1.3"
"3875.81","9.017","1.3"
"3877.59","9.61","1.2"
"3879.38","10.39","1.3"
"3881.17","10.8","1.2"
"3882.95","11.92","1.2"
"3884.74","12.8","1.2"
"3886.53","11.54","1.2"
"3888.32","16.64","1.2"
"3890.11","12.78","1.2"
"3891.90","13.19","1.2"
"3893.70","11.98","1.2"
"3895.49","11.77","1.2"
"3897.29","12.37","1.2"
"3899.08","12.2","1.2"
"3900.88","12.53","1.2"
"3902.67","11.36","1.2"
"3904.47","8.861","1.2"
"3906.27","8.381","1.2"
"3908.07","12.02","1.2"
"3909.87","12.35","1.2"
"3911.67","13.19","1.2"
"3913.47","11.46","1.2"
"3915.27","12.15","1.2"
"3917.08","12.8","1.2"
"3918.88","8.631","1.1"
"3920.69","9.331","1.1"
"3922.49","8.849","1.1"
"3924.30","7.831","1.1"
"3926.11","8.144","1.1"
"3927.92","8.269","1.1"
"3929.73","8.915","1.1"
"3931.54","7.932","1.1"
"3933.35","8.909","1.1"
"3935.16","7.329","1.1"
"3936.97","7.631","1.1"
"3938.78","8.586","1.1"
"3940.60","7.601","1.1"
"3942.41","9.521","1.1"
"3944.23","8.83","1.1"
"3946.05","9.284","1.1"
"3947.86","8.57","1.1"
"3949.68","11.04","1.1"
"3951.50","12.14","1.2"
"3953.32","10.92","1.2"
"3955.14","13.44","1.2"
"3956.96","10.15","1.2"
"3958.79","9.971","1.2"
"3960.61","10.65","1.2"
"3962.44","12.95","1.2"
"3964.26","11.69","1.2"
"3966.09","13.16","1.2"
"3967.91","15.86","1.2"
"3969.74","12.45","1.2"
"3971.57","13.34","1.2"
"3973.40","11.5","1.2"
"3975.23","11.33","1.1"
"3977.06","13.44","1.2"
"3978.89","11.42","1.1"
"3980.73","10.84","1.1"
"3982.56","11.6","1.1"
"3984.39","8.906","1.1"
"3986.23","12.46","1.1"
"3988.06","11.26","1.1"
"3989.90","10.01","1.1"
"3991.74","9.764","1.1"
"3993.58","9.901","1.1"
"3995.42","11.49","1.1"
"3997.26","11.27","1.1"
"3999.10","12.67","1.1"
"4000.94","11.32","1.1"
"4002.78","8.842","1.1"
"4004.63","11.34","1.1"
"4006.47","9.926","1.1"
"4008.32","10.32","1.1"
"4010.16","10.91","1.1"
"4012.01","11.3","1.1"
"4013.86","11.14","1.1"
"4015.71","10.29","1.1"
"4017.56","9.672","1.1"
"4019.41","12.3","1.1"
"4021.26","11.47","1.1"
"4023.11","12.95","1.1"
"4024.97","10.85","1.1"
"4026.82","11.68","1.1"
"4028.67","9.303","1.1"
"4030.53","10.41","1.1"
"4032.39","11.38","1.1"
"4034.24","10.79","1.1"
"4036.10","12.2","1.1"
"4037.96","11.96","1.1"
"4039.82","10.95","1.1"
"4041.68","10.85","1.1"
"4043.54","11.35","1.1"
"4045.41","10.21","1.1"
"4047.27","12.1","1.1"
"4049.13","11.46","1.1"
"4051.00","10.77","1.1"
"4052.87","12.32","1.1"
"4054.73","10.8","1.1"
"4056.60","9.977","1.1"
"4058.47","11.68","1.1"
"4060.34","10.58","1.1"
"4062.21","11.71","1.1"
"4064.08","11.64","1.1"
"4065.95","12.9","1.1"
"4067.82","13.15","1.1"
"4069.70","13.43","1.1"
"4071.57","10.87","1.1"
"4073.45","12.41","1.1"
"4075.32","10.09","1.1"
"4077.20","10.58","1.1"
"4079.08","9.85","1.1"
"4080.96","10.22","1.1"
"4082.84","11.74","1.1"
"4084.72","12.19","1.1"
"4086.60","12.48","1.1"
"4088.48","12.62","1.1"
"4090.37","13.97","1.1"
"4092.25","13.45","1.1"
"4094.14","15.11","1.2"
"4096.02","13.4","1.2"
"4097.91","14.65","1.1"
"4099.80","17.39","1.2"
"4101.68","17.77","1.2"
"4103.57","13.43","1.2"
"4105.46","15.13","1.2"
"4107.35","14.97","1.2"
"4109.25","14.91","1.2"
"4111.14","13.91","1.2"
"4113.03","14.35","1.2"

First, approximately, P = 12.67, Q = 13.95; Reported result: 13.3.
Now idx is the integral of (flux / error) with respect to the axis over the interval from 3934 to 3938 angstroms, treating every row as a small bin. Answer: 28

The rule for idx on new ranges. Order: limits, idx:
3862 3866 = 44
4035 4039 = 44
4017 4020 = 30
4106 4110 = 50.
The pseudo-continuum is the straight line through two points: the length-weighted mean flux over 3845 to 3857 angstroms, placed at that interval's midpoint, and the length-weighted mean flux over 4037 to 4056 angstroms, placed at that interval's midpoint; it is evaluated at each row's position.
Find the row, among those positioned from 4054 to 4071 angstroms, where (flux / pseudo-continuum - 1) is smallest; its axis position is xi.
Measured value 4056.60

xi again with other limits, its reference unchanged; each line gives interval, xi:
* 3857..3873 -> 3858.00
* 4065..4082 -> 4079.08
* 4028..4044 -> 4028.67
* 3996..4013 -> 4002.78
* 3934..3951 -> 3935.16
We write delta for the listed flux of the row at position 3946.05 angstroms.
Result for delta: 9.284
